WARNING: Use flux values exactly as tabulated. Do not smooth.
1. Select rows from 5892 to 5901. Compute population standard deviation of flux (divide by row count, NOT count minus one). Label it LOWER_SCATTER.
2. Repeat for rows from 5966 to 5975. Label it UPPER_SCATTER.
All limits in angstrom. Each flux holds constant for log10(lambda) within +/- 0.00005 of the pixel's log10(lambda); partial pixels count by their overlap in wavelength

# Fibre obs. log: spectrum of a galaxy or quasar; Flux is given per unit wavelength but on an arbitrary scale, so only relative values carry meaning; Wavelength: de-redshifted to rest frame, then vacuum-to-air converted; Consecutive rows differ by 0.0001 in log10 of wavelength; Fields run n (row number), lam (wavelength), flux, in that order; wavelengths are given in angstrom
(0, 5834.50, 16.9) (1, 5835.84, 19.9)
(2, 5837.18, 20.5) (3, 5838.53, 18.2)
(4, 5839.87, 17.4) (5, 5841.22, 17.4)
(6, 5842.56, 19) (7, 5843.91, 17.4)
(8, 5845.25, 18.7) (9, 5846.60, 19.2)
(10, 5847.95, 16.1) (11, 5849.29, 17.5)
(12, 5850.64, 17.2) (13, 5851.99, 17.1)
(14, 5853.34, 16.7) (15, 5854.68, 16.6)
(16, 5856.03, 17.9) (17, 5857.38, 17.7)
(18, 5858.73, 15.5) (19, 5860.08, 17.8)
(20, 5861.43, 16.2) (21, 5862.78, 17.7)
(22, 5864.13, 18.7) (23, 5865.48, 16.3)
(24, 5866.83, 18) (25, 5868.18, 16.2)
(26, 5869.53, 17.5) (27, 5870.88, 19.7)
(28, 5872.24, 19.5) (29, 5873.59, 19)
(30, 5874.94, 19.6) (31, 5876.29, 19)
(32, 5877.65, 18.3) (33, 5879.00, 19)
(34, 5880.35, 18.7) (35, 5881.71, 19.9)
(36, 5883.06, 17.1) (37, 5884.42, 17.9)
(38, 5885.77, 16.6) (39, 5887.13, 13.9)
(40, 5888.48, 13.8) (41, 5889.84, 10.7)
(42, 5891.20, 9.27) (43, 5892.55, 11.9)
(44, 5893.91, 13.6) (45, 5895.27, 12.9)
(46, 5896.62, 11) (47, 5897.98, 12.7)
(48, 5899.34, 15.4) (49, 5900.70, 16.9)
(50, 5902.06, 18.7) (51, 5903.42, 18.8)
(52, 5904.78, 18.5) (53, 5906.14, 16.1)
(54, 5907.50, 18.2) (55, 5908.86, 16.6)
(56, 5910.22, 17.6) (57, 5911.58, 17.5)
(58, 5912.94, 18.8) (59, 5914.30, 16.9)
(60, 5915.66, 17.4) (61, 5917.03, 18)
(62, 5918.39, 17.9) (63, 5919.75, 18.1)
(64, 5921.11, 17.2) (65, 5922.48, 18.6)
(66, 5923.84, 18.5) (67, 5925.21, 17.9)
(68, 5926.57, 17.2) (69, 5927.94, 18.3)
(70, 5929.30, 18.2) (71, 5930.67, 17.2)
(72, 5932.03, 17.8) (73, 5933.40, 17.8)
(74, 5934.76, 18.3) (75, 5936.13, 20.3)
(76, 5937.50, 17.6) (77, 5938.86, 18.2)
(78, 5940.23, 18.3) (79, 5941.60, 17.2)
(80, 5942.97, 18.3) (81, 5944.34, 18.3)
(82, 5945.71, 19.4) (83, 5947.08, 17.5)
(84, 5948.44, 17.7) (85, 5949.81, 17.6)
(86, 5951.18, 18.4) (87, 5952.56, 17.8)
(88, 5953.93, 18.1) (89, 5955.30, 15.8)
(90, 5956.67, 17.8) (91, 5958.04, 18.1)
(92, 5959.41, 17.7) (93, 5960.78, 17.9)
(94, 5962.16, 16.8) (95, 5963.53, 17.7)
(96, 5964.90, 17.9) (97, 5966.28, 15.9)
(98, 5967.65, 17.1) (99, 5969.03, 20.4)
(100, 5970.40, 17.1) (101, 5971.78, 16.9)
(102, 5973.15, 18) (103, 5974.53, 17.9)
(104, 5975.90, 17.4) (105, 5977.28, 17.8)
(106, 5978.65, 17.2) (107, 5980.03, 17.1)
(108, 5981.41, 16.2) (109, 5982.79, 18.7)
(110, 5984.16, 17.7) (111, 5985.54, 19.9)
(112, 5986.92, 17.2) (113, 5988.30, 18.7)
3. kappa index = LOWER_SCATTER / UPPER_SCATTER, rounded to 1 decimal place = 1.4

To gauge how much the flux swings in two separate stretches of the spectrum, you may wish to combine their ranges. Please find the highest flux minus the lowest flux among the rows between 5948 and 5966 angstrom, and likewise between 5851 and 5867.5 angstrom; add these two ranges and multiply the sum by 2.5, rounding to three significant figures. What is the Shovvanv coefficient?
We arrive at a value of 14.5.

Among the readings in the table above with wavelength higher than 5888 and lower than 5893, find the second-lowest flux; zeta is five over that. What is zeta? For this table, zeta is 0.467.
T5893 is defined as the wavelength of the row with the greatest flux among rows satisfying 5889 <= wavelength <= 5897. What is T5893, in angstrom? 5893.91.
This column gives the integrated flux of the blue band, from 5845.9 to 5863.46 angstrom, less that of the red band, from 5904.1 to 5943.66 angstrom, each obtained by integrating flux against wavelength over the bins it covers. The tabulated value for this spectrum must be -406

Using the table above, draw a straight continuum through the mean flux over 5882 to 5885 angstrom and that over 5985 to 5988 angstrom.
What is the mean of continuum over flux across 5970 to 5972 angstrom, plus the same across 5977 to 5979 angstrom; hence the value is 2.14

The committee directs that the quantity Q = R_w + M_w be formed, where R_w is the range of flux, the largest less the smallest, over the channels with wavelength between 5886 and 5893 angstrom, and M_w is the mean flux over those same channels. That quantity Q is 17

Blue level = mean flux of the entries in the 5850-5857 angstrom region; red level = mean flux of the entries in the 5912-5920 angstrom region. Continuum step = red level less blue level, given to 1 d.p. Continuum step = 0.7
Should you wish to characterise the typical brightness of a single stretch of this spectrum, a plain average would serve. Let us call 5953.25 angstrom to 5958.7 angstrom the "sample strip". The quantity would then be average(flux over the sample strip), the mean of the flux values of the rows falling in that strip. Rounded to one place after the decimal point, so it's 17.5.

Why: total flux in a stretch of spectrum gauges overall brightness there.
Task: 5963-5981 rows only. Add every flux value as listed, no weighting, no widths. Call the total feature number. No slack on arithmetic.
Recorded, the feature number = 228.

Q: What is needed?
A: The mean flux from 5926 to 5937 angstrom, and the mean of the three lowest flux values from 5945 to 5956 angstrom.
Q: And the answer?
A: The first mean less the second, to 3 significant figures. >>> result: 1.17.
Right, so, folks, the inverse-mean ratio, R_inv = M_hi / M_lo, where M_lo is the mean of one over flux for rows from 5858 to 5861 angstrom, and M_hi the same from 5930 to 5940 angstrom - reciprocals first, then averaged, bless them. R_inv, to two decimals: 0.91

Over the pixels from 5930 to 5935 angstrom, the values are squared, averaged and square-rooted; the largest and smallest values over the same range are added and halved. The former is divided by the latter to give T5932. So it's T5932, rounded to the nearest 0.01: 1.00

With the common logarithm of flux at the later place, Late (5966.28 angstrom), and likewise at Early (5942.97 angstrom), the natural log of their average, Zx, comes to 0.209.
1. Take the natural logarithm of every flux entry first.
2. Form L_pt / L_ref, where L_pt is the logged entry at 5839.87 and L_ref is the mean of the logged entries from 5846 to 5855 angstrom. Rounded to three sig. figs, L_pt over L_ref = 1.00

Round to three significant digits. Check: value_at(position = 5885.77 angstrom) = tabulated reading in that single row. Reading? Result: 16.6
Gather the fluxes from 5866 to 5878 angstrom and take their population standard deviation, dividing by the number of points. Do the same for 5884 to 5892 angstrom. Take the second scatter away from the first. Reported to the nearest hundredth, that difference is -1.93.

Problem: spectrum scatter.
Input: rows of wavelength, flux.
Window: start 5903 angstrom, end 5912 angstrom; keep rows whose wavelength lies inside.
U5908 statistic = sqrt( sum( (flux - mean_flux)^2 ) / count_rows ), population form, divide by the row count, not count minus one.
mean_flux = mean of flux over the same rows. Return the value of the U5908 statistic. 0.9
